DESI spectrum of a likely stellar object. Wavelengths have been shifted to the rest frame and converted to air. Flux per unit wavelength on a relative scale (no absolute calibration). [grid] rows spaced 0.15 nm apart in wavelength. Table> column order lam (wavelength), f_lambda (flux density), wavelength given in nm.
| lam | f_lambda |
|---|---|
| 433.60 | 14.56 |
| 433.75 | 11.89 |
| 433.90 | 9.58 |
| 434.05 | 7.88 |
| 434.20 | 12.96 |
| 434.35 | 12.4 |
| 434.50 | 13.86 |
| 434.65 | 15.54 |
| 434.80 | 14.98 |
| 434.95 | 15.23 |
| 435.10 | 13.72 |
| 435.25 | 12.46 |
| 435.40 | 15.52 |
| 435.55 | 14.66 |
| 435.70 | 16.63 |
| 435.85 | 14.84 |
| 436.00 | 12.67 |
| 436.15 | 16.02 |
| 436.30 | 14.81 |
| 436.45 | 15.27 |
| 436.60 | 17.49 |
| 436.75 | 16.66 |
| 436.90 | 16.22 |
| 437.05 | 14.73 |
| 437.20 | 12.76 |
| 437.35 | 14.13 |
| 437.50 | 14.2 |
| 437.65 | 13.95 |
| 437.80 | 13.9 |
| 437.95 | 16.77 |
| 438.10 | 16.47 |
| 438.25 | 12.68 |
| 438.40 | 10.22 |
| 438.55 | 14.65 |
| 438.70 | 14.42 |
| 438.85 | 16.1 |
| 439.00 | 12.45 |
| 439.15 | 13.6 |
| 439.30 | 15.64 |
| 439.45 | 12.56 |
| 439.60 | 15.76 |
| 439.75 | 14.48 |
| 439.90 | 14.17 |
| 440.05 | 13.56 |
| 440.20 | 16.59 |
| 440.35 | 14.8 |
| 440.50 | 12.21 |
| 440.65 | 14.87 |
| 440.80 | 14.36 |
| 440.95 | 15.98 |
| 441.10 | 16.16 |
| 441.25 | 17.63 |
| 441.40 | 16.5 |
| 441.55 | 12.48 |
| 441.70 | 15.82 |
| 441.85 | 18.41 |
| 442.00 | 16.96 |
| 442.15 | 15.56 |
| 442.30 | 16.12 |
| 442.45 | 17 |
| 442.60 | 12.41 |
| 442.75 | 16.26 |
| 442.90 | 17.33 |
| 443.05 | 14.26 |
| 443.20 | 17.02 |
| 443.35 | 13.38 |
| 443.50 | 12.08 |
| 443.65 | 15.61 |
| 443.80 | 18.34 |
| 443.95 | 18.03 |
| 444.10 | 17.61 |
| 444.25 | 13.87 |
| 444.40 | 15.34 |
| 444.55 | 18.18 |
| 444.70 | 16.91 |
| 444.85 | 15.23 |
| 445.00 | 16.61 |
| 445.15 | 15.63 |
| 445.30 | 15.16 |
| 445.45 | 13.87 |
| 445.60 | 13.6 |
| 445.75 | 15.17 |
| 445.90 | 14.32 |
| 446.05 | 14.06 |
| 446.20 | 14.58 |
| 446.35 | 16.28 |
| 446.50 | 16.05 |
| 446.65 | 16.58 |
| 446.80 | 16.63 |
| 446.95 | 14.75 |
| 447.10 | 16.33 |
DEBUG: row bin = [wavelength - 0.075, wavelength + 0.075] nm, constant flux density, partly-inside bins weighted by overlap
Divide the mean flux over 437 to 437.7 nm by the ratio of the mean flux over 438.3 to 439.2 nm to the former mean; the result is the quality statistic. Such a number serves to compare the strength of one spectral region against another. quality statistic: 14.3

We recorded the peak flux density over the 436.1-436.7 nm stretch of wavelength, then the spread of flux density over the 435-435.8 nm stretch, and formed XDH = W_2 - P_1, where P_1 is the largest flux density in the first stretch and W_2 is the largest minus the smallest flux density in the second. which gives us -13.3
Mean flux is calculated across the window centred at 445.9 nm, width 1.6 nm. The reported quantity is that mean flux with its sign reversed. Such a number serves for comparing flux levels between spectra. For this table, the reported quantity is -15.0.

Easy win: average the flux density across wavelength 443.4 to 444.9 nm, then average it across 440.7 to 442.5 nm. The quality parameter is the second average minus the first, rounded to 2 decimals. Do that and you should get -0.04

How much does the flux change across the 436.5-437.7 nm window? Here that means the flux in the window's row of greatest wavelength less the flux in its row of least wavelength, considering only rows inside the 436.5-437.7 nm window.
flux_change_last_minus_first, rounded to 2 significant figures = -3.5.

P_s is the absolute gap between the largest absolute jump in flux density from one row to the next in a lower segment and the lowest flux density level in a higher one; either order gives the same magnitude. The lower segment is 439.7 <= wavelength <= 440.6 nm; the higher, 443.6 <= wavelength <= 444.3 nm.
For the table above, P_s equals 10.8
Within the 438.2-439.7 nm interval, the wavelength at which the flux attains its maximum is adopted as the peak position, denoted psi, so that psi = 438.85 nm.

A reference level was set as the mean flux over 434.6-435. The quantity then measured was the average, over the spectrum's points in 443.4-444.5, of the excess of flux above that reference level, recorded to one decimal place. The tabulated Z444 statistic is 0.6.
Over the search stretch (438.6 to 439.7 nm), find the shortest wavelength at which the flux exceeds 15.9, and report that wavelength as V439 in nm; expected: 438.85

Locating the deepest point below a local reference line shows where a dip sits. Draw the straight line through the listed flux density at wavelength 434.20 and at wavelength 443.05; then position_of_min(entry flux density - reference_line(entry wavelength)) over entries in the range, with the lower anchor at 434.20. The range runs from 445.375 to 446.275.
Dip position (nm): 445.60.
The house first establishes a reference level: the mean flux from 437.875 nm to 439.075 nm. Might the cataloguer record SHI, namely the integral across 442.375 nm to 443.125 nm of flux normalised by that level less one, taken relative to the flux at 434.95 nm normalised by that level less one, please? 0.9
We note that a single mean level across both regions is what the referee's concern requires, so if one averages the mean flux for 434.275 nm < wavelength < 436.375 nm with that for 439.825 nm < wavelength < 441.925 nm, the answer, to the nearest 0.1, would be 14.9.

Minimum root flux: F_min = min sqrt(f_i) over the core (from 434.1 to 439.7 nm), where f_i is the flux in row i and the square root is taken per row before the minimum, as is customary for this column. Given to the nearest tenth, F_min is 3.2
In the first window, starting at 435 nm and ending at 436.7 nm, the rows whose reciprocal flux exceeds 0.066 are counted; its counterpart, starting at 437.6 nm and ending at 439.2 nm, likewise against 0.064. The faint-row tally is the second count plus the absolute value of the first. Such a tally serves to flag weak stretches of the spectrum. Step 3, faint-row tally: 14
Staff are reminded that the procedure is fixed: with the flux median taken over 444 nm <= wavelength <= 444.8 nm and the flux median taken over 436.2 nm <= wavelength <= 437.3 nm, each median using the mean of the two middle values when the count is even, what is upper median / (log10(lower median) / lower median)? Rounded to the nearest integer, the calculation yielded 218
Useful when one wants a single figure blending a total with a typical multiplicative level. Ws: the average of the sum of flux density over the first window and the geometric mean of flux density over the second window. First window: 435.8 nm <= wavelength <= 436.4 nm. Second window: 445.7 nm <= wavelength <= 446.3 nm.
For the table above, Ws 36.4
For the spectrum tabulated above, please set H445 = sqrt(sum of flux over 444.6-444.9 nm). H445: 5.67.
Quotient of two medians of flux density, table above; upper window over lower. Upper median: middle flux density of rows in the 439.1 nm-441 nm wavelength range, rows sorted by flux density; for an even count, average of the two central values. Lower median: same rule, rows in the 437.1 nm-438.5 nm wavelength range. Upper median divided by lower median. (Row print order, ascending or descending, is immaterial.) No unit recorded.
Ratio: 1.04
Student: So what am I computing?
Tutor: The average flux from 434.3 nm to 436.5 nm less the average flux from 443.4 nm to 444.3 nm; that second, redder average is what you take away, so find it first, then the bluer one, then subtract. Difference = -1.3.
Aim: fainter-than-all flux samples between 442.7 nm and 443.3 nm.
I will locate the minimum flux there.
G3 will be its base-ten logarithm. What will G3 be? 1.15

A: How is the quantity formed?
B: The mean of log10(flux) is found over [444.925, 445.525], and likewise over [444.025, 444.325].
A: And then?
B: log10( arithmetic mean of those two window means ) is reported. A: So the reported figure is 0.075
